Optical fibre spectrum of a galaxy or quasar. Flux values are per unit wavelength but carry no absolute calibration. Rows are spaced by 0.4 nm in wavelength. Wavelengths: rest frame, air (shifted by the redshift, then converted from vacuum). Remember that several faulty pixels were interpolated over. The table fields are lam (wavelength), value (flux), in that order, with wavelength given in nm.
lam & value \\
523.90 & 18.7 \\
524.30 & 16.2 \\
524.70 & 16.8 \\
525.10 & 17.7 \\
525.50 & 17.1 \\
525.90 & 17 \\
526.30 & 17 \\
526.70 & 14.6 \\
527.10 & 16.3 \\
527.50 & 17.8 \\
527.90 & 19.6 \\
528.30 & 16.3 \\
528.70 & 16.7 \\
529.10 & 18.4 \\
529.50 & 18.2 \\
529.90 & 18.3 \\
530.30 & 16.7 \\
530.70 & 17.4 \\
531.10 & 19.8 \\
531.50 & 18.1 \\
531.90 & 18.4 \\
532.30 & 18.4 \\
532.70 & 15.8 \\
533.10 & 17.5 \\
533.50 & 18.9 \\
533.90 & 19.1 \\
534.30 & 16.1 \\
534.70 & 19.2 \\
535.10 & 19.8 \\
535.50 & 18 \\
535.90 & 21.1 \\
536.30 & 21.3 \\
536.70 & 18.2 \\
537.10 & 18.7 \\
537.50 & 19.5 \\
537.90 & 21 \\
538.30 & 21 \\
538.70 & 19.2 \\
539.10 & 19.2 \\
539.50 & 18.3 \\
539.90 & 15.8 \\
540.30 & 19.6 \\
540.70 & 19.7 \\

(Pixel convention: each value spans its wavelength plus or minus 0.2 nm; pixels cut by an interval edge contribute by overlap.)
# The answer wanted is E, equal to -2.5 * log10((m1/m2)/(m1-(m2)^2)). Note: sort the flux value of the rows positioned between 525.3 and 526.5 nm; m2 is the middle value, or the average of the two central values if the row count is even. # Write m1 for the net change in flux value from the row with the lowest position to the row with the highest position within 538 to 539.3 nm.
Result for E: 8.60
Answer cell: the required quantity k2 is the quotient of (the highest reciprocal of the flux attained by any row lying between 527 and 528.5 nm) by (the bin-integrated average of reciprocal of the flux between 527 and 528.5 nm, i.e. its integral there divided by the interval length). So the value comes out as 1.07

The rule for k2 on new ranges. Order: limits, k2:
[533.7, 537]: 1.18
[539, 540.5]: 1.14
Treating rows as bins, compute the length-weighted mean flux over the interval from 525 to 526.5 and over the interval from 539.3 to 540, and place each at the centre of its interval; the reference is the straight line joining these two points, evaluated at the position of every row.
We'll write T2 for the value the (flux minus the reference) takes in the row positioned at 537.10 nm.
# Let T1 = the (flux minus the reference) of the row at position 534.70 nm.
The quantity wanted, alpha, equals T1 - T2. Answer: 0.51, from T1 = 2.0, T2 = 1.5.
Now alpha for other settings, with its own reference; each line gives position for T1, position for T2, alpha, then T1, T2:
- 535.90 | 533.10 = 3.59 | 3.9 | 0.3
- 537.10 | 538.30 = -2.29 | 1.5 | 3.8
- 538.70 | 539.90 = 3.41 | 2.0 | -1.4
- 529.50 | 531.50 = 0.11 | 1.0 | 0.9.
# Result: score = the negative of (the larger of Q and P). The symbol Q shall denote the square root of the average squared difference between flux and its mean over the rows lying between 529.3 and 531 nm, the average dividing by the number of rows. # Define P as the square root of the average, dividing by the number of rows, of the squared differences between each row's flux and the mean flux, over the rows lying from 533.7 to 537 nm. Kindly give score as -1.6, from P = 1.6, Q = 0.65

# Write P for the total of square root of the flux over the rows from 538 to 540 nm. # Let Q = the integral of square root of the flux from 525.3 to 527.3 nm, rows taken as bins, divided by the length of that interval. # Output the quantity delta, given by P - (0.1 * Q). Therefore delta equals 21.2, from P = 21.6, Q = 4.05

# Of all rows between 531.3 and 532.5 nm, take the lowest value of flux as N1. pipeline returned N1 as 18.1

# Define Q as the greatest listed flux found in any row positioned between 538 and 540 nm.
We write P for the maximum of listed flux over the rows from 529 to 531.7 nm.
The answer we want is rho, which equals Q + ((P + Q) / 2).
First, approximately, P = 19.8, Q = 21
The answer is 41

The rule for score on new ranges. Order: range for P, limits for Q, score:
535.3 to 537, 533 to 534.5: -1.6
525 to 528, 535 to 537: -1.4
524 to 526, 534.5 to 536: -1.1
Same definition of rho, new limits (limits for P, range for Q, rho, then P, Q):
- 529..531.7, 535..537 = 42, 19.8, 21.3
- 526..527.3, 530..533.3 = 38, 17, 19.8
